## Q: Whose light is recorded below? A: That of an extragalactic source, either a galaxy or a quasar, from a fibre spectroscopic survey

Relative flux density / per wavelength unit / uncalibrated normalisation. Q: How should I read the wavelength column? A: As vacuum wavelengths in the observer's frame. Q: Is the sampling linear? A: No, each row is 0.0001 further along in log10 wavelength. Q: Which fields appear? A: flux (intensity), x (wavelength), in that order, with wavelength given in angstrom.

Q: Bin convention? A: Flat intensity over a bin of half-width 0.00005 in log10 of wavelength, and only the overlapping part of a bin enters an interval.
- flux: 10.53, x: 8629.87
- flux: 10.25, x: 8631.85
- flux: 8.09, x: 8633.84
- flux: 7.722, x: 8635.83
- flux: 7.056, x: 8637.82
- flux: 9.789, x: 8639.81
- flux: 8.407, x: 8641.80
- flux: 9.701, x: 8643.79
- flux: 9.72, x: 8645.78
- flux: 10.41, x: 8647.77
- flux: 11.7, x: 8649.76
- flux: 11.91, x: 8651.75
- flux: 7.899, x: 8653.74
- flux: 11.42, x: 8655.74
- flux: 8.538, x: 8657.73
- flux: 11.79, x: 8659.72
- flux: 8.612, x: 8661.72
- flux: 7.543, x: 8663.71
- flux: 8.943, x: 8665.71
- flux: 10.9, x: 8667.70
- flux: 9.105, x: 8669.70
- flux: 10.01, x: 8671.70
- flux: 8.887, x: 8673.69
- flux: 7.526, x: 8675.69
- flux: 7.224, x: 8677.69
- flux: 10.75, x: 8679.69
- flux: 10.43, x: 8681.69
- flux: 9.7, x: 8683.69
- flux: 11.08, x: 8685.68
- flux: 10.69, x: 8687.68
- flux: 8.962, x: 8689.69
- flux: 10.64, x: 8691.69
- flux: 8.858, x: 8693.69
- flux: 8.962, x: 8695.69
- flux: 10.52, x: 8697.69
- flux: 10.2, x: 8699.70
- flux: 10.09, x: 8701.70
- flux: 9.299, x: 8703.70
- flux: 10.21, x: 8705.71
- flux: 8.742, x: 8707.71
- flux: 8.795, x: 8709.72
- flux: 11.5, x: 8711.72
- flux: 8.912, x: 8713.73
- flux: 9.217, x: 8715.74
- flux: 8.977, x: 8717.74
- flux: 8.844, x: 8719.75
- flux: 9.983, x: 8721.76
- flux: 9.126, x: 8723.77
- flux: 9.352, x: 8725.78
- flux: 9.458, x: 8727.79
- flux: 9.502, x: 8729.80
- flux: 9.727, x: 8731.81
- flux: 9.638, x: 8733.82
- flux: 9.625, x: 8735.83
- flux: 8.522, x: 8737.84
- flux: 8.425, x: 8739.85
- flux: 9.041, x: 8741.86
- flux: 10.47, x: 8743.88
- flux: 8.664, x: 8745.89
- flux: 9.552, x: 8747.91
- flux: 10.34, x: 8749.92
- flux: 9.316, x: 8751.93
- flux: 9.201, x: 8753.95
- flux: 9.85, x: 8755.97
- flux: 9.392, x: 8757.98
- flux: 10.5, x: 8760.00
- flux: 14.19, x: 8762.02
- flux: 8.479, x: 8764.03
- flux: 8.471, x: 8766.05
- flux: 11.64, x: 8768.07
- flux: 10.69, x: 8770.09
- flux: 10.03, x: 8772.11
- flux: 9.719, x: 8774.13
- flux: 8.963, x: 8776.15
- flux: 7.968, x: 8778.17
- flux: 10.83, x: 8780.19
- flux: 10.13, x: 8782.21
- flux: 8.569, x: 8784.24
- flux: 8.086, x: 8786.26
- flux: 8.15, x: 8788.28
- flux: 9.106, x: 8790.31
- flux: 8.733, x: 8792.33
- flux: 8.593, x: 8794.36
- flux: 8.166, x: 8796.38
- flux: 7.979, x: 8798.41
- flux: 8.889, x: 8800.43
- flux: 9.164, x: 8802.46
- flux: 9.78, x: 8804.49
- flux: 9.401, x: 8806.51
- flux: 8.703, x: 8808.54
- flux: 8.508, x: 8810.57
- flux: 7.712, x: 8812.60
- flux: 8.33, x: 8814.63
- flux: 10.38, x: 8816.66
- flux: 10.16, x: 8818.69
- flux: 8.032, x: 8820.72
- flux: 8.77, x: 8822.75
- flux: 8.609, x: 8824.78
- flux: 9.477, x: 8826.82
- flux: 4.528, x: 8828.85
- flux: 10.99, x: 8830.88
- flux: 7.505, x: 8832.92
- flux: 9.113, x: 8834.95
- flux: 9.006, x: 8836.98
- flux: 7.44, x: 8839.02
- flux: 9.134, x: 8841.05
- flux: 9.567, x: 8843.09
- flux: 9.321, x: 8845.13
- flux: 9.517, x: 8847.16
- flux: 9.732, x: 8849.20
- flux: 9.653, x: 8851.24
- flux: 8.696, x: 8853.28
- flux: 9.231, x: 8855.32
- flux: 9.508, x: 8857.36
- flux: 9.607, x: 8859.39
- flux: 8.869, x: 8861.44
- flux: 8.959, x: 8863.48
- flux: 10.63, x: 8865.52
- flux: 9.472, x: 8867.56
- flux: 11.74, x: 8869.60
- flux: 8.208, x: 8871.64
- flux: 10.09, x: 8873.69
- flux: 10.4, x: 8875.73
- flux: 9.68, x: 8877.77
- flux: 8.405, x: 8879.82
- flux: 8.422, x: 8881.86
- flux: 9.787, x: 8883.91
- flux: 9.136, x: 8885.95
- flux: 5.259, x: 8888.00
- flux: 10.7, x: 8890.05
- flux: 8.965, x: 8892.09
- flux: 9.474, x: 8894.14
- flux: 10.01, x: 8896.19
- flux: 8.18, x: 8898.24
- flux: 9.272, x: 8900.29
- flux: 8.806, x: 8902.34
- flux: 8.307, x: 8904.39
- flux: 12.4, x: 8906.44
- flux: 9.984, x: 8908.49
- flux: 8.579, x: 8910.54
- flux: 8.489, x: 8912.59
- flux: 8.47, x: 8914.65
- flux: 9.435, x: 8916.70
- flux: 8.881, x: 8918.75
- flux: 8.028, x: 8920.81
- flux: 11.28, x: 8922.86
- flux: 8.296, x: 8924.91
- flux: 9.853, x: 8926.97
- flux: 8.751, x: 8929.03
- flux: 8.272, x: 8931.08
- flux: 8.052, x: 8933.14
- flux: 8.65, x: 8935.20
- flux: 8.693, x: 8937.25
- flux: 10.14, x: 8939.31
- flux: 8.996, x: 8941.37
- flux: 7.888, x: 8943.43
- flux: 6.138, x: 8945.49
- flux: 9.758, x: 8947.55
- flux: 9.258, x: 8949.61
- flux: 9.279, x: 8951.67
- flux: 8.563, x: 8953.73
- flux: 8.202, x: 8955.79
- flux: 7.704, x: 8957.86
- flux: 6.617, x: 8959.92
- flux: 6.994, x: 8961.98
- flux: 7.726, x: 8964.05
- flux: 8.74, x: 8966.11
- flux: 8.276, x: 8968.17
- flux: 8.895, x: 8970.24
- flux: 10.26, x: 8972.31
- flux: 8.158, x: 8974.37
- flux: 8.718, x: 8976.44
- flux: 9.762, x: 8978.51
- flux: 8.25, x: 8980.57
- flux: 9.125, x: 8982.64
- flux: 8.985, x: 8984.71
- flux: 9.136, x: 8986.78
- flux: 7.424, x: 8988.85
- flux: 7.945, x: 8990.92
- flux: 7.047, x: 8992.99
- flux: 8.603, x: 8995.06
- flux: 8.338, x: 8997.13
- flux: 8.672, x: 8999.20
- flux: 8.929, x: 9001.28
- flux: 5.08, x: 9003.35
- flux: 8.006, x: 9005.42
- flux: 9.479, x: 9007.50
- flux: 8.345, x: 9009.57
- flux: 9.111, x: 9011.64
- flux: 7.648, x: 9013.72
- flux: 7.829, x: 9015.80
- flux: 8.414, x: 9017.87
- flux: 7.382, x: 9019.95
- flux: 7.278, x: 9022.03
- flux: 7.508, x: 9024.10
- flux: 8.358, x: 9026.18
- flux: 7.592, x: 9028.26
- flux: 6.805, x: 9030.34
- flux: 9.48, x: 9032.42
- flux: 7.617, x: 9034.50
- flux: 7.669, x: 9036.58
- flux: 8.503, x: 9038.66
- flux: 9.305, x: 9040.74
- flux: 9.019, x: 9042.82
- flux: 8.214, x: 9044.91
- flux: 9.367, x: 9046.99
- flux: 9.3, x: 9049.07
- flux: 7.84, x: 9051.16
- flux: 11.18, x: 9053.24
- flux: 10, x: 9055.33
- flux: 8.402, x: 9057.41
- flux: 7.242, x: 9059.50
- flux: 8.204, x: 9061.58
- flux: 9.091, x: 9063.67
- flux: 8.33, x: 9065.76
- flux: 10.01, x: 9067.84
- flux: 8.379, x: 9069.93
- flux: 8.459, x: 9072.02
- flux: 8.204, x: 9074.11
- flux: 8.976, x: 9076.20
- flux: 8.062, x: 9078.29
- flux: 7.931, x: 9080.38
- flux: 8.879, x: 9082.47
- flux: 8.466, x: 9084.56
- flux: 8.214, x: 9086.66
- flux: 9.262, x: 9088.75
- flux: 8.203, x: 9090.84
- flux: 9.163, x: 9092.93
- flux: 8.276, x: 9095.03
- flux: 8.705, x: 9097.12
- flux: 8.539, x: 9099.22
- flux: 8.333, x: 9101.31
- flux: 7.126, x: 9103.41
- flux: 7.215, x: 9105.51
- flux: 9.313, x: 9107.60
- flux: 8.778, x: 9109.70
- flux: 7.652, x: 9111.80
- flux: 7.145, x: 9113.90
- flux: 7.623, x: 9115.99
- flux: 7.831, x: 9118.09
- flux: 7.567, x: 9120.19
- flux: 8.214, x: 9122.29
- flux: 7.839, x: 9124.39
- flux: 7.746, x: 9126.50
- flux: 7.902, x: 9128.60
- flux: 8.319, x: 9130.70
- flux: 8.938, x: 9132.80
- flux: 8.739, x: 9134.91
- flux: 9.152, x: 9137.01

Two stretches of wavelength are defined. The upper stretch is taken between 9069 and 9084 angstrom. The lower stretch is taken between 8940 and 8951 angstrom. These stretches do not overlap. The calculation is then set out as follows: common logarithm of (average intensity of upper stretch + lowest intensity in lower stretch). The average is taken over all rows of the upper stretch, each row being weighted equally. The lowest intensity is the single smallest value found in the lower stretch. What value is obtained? 1.16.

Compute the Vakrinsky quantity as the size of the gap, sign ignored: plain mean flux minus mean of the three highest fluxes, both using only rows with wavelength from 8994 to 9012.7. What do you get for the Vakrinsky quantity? 0.89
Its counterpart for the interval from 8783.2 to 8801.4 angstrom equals 0.43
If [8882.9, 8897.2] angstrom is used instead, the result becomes 1.12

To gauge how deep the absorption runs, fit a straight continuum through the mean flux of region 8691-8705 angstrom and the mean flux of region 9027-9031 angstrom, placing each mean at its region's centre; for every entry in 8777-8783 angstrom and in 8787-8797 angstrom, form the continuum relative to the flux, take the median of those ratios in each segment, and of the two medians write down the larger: 1.05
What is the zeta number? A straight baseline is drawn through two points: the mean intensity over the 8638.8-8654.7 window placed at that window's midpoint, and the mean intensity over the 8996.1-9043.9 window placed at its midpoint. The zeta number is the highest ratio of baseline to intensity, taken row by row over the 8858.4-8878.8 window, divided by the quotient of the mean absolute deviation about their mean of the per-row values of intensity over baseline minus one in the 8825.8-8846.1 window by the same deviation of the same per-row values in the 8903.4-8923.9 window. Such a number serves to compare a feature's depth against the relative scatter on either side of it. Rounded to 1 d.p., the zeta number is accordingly 1.0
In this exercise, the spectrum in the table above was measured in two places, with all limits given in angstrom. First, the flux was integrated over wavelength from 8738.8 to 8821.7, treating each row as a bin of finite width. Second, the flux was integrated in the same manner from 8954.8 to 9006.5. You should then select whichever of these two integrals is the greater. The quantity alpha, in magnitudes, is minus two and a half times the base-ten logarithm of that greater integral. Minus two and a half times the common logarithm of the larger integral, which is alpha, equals -7.22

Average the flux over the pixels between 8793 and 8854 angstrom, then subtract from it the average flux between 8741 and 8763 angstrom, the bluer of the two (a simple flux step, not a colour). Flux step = -1.2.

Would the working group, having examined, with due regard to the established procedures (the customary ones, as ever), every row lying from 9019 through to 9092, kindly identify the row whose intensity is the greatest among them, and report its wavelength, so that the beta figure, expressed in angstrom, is 9053.24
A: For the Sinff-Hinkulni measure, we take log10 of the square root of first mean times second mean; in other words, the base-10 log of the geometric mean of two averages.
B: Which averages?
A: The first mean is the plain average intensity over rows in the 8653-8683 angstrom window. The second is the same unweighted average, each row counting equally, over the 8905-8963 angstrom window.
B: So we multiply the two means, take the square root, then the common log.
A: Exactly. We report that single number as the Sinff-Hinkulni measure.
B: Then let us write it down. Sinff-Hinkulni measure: 0.956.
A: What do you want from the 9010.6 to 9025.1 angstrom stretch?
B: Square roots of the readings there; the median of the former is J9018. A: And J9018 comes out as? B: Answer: 2.77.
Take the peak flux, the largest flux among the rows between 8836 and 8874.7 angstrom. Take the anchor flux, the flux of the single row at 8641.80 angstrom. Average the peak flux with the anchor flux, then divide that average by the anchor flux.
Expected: 1.20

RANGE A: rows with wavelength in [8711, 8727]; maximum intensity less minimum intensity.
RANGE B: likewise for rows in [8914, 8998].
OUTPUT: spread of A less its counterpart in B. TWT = -2.5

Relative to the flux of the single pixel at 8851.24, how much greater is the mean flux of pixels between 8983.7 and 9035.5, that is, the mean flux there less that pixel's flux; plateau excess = -1.6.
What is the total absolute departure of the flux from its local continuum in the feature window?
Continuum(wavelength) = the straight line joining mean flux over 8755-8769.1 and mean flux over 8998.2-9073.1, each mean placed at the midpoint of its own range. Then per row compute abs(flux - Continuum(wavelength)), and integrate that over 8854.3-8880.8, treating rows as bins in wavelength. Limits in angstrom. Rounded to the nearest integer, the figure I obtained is 19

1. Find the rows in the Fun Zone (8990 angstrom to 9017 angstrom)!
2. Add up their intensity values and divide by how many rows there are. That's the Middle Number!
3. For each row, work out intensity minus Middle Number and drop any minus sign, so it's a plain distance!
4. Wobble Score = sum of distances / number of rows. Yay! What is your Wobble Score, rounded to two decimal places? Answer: 0.76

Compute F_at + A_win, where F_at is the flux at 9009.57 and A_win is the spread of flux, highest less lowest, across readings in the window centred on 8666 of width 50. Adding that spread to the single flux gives 13.0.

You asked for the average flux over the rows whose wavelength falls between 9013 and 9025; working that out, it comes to 7.68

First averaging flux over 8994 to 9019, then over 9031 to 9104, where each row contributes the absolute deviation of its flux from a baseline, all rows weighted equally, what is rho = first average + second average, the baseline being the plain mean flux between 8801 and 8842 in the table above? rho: 1.40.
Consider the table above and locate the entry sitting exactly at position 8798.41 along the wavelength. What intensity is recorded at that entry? 7.979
